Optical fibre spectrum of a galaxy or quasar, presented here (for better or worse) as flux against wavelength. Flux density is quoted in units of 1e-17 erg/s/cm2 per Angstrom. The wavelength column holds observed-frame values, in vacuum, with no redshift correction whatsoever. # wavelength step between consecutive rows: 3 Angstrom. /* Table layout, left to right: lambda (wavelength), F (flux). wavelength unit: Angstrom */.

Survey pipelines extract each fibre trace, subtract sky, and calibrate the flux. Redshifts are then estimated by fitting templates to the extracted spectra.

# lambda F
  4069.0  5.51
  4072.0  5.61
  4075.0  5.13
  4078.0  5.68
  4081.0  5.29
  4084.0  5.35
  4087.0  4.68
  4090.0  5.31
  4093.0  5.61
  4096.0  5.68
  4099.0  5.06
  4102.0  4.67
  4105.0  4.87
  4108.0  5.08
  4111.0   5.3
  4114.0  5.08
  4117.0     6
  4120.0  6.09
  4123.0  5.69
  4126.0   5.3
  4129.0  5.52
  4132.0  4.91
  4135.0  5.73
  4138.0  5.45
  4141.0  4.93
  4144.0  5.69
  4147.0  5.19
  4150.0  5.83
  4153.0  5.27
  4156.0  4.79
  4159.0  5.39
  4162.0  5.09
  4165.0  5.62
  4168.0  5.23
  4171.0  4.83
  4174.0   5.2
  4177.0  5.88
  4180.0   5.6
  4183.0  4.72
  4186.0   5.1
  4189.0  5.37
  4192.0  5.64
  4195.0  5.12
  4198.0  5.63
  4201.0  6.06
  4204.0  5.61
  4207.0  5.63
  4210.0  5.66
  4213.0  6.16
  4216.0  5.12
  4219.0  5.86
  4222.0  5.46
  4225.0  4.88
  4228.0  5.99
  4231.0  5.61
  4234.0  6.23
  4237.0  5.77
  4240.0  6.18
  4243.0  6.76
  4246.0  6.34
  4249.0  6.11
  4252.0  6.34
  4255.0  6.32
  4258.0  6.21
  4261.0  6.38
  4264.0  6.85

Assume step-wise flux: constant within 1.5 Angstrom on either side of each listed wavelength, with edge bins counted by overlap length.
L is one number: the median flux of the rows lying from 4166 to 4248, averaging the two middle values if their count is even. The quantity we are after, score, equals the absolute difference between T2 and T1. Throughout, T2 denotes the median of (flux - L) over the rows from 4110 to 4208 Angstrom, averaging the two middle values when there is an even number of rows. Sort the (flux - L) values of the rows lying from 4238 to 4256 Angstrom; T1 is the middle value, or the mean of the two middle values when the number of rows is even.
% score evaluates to 0.94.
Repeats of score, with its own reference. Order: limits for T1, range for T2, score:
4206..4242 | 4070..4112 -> 0.42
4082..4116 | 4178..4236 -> 0.53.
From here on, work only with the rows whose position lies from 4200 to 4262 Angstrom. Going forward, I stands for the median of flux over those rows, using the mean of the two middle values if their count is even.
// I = 6.06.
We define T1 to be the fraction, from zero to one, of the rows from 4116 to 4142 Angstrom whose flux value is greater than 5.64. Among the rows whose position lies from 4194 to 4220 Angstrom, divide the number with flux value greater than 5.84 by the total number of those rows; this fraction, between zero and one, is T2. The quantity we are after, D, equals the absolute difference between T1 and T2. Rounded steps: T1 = 0.44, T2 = 0.33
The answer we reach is 0.11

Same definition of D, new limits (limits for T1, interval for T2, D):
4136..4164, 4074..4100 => 0.22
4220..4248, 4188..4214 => 0.44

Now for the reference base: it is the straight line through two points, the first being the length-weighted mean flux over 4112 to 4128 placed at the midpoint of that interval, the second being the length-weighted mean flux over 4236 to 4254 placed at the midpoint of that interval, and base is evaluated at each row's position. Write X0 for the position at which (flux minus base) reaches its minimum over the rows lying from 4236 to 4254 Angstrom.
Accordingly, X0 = 4237.0 Angstrom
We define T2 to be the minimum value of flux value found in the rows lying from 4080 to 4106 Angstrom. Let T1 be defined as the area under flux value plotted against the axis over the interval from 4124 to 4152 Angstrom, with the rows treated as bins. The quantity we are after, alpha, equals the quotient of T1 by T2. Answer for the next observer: 32.4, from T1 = 151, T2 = 4.67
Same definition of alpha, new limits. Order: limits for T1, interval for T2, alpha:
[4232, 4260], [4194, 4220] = 34.1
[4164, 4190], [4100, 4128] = 29.4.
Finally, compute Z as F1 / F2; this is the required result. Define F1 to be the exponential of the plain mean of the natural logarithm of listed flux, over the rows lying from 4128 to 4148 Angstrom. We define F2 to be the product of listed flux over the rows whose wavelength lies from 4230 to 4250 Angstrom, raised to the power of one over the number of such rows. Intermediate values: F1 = 5.34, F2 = 6.1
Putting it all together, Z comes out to 0.87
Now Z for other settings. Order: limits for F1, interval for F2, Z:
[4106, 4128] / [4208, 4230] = 0.99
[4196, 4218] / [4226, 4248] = 0.93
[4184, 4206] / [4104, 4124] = 1.01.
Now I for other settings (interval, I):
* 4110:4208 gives 5.39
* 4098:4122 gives 5.08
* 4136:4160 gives 5.33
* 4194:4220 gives 5.63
